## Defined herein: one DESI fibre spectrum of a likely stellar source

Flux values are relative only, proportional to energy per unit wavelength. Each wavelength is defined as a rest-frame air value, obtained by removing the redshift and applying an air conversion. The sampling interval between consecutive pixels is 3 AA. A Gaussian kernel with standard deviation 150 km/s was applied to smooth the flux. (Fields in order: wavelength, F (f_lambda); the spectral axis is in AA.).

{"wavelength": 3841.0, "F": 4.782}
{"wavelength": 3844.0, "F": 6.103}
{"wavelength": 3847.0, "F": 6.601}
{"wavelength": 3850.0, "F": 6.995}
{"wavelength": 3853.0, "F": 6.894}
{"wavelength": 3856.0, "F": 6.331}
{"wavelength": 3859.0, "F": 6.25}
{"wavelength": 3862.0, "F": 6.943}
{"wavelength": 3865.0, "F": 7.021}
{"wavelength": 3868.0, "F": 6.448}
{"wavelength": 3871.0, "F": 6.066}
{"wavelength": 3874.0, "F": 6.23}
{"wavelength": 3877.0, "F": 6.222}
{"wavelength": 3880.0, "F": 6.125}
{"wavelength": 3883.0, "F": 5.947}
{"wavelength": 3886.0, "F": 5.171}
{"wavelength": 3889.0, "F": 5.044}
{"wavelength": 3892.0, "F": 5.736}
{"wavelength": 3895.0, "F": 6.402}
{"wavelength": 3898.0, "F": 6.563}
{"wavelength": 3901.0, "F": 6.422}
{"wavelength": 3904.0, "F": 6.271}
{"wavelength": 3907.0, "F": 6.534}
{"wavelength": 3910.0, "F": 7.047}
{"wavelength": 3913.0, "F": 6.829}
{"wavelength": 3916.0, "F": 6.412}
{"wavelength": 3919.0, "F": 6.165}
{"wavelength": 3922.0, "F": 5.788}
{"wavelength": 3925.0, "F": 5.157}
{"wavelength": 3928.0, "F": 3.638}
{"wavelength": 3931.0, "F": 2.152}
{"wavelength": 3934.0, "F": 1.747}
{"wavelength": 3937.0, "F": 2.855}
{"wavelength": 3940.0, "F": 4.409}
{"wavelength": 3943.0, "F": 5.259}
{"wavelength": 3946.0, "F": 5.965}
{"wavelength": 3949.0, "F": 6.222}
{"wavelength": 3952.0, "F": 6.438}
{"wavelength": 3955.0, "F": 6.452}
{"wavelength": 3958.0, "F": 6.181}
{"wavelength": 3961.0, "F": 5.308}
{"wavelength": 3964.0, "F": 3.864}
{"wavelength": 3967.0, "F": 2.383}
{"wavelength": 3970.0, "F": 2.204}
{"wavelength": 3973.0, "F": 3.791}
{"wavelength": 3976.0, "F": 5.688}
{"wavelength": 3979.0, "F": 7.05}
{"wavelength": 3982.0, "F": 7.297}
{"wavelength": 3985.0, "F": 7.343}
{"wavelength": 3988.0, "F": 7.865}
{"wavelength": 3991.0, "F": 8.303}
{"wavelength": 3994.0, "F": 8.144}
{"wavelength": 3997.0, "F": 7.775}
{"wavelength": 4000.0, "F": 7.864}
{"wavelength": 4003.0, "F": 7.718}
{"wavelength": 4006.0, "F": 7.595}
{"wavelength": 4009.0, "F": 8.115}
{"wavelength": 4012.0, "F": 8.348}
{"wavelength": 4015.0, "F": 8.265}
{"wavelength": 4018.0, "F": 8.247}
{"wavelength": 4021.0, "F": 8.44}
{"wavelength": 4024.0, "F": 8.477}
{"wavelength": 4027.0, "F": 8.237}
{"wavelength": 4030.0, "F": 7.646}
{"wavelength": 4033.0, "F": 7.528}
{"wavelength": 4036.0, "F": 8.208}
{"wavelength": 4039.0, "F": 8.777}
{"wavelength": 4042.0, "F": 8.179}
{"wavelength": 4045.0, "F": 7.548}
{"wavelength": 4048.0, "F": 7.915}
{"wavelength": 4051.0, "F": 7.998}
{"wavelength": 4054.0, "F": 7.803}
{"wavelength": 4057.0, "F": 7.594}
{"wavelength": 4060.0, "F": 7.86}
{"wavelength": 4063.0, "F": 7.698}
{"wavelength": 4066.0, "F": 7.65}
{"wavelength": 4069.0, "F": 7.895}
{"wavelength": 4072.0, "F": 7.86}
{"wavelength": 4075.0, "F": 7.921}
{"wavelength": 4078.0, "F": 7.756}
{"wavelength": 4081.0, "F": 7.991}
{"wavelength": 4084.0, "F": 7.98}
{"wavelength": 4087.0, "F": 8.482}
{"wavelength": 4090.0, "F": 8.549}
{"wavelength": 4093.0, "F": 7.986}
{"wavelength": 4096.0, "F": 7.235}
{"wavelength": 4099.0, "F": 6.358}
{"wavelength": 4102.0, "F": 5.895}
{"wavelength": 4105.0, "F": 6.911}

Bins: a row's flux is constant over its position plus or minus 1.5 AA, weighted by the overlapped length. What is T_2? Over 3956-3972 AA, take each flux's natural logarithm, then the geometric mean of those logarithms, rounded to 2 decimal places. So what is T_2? 1.23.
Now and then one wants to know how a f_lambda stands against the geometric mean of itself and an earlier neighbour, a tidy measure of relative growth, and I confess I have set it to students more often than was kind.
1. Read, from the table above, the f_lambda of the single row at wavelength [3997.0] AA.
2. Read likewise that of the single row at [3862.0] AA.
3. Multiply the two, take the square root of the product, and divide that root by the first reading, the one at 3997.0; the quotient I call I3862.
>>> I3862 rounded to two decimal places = 0.94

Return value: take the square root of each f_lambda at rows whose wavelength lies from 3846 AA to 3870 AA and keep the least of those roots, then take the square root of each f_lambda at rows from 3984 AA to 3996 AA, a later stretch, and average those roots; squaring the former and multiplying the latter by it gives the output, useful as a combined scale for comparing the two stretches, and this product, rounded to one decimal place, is 17.6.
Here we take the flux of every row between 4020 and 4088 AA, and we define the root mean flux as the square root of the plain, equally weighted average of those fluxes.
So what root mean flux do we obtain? 2.82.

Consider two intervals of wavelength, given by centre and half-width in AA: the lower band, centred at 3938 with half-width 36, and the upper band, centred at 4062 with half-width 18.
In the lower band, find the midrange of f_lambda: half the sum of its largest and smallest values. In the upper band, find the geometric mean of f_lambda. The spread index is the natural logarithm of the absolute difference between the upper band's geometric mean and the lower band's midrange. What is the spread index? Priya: 1.22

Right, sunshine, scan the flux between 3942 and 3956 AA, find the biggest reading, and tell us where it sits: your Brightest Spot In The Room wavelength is 3955.0 AA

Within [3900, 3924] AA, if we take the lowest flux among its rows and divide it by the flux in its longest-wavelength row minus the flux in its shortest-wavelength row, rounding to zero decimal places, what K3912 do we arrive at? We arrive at -9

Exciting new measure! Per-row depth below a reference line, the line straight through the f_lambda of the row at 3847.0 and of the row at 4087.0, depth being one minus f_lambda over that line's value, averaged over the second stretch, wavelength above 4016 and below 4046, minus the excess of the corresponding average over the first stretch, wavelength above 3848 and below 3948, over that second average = -0.2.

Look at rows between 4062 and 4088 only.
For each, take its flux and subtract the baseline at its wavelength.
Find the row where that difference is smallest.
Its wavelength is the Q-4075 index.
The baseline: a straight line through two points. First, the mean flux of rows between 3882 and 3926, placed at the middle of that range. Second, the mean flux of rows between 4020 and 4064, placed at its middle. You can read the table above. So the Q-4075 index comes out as 4078.0 AA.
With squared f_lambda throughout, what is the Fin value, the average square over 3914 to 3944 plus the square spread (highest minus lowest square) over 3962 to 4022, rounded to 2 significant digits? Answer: 88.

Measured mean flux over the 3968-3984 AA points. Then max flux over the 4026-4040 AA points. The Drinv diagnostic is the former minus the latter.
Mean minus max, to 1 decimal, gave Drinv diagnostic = -3.6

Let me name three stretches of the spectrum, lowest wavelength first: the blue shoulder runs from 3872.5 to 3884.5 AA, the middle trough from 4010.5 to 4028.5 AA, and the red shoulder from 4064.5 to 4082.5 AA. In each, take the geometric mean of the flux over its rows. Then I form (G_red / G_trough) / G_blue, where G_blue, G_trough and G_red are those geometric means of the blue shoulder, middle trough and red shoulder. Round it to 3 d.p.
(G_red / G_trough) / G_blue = 0.154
